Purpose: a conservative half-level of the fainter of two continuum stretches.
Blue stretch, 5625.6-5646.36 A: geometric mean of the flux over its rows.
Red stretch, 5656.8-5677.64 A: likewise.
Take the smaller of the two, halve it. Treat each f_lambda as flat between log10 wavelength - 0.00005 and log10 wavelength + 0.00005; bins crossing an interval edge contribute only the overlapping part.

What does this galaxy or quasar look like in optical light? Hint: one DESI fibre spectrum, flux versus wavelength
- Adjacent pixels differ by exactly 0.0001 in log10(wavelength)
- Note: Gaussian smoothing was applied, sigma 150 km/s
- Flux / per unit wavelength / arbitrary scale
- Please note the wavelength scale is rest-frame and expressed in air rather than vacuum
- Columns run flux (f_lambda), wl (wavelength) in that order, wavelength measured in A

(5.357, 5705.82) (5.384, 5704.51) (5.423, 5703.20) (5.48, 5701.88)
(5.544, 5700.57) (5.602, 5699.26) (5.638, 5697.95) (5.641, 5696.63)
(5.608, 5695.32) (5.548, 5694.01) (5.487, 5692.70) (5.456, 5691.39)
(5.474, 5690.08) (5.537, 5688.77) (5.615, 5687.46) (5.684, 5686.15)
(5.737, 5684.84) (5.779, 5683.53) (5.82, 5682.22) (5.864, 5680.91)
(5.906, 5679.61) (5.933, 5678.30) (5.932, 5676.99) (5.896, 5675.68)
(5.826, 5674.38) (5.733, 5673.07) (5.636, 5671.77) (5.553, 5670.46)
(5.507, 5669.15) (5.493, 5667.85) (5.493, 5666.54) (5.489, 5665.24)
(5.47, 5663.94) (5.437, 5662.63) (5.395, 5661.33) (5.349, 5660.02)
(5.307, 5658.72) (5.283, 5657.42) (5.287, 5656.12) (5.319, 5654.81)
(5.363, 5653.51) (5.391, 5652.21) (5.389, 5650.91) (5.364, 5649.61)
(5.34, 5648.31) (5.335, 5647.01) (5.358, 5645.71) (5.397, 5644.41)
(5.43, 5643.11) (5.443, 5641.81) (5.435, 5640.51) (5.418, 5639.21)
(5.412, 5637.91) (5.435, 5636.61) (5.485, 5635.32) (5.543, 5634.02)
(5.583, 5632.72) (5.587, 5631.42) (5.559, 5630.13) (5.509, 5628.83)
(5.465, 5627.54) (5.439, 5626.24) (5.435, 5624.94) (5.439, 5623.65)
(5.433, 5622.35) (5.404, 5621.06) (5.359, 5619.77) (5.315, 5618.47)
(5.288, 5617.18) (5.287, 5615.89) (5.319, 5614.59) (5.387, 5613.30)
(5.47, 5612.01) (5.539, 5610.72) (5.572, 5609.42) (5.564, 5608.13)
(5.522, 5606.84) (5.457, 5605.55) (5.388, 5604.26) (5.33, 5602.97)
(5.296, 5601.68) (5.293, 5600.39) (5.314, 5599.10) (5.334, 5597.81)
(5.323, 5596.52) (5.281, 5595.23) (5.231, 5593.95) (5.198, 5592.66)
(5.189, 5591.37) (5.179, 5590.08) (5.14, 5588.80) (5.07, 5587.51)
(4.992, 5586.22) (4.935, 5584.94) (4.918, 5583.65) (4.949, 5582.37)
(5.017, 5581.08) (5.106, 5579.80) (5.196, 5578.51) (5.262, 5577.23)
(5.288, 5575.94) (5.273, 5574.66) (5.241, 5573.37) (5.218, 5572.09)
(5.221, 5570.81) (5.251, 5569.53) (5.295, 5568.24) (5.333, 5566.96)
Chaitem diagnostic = 2.73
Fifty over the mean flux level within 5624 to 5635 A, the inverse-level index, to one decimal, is 9.1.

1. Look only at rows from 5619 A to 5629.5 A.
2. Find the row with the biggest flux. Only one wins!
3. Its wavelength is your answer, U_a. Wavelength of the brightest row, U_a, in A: 5628.83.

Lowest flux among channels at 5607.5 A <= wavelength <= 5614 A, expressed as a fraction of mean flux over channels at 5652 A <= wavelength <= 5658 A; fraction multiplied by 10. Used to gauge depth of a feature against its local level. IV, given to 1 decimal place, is 10.1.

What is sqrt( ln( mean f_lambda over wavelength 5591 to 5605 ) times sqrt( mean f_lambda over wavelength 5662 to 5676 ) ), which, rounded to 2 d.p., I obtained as 1.98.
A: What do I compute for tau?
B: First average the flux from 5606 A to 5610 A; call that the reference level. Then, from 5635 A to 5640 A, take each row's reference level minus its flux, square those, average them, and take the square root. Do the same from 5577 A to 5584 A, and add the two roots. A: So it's 0.6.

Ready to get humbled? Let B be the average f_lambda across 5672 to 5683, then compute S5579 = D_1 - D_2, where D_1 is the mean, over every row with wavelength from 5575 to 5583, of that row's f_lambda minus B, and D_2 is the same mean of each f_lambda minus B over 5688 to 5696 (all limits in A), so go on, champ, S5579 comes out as -0.38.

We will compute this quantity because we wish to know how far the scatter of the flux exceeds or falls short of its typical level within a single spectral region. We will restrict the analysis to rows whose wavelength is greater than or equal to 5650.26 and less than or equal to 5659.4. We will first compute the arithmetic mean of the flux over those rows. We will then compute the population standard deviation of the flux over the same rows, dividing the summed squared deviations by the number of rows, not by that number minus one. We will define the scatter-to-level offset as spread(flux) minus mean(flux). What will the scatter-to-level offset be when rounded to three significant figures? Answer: -5.29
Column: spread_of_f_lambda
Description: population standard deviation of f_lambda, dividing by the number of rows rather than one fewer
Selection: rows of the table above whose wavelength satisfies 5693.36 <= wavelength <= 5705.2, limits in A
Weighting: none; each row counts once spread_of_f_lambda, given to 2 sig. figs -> 0.088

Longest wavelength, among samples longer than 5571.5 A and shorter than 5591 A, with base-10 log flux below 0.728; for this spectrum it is 5590.08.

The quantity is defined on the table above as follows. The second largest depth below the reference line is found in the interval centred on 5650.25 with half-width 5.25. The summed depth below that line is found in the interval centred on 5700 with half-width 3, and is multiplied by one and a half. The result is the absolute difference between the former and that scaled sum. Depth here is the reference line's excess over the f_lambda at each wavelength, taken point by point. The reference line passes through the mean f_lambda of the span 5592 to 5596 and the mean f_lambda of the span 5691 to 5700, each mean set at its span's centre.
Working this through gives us 0.0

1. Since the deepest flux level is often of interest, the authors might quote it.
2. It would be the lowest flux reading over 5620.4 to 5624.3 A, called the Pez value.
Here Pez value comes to 5.404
